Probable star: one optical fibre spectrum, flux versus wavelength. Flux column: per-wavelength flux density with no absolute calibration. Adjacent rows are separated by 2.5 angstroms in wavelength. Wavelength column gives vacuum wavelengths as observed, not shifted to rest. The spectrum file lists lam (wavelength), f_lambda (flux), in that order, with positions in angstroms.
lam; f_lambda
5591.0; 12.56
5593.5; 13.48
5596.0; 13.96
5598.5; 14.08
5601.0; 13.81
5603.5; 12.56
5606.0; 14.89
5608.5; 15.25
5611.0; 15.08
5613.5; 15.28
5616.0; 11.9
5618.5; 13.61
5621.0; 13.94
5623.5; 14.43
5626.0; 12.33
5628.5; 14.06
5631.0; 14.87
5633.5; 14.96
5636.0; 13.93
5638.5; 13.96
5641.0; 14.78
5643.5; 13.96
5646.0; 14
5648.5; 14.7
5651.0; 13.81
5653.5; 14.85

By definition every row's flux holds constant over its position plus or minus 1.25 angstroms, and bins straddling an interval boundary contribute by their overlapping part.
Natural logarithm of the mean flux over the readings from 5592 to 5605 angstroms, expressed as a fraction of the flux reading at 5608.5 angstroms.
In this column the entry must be -0.12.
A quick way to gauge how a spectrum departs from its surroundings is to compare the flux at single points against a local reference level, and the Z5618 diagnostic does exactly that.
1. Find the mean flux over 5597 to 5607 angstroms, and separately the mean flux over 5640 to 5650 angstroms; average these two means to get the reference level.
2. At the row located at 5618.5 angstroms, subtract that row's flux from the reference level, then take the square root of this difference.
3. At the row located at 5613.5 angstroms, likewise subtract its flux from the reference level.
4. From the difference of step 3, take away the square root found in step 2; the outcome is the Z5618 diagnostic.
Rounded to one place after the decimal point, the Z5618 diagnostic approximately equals -1.9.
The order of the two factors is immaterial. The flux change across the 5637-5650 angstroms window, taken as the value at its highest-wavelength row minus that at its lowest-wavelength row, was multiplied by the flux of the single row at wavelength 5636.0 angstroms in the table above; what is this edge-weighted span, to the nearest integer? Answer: 10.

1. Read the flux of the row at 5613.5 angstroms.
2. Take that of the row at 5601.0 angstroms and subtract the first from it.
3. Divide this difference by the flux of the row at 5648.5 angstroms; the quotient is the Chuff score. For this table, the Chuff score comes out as -0.10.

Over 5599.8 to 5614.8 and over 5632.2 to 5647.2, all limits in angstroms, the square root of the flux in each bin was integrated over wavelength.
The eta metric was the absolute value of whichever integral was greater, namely 57.0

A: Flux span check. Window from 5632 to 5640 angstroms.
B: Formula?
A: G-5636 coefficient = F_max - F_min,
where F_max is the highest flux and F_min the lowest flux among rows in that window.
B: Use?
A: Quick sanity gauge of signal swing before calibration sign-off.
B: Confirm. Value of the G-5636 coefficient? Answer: 1.0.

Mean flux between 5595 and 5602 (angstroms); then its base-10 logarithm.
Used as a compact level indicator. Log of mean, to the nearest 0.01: 1.14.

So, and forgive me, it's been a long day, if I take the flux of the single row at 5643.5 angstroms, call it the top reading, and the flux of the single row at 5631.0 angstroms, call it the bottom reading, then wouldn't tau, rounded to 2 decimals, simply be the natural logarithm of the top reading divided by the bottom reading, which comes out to -0.06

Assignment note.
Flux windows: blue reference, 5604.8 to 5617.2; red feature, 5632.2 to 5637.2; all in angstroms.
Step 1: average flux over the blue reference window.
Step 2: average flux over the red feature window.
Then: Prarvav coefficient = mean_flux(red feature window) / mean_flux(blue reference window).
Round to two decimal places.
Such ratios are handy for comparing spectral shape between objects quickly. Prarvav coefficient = 1.00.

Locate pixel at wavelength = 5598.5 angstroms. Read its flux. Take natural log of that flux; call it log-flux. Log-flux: 2.645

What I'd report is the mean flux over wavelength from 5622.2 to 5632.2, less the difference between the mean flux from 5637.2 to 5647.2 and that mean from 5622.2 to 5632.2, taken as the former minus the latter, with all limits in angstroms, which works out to 13.7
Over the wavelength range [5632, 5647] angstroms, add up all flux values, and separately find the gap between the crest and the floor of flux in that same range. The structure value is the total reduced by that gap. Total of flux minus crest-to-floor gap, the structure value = 84.6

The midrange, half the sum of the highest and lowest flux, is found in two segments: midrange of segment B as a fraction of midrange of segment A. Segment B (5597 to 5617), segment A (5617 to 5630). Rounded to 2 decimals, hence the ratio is 1.02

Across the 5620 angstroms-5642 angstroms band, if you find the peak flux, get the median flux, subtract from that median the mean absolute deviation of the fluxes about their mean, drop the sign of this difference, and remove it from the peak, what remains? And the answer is 1.5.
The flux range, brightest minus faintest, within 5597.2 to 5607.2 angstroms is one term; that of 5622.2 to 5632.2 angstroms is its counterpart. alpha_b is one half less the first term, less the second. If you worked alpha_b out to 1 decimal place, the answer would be -4.4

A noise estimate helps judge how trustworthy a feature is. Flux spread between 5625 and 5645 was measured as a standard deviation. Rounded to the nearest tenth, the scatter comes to 0.8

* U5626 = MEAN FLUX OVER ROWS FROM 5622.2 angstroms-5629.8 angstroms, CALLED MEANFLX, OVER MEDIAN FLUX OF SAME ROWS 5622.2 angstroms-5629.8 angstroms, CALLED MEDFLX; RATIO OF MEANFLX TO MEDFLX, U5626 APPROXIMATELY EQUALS 0.97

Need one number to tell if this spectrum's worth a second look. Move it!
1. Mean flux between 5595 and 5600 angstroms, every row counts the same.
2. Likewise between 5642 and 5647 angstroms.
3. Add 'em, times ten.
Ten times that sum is 280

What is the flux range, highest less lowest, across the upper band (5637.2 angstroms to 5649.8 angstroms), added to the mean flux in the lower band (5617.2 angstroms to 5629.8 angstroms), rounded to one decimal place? 14.5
